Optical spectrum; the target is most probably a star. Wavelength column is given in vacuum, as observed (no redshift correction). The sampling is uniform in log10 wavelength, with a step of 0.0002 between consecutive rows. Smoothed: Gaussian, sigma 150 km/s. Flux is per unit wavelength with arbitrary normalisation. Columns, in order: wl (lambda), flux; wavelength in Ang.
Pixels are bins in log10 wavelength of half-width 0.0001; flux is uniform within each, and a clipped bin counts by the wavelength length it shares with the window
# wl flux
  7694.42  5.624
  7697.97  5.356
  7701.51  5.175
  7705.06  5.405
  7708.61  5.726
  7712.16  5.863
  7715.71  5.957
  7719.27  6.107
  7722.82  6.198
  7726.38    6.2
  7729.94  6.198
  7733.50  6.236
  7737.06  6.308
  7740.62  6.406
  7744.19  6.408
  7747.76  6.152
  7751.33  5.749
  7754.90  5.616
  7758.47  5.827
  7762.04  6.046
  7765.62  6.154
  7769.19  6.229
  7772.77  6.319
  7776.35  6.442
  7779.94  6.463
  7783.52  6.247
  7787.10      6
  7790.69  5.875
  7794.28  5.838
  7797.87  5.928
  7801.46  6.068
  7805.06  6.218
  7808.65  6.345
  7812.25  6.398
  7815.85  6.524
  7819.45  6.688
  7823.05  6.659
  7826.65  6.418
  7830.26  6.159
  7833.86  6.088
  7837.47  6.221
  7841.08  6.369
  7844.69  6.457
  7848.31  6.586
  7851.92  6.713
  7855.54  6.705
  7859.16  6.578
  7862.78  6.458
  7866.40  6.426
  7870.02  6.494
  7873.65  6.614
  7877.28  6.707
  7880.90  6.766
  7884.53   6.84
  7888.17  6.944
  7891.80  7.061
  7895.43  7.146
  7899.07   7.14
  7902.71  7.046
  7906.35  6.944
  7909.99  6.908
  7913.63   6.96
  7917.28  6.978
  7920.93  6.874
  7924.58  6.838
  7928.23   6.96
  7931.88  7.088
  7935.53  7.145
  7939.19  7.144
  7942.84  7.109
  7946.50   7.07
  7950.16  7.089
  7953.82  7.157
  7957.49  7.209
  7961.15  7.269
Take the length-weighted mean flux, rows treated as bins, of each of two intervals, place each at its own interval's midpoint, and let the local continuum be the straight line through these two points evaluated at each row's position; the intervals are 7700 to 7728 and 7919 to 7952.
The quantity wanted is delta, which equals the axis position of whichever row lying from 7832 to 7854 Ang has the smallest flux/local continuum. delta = 7833.86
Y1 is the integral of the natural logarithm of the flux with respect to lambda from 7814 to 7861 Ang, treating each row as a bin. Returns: 88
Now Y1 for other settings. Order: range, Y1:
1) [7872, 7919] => 91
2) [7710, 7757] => 85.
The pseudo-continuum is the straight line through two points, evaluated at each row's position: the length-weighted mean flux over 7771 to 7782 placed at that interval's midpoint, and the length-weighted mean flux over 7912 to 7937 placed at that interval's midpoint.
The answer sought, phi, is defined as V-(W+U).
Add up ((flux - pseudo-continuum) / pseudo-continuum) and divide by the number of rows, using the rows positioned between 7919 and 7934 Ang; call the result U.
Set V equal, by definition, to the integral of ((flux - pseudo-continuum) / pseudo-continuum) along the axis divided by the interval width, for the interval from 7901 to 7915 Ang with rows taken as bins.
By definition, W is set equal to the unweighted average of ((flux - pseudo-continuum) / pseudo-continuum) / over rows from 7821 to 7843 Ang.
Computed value 0.059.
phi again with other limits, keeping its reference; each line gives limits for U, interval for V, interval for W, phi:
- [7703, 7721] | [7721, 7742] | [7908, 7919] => 0.057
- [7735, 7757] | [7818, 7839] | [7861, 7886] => 0.017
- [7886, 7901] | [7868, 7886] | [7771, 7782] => -0.049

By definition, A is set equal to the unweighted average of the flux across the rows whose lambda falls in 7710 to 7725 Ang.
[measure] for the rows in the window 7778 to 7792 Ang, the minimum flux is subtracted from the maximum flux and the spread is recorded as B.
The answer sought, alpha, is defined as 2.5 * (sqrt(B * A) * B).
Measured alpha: 2.77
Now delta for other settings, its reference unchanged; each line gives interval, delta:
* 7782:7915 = 7794.28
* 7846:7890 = 7866.40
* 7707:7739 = 7708.61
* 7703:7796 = 7754.90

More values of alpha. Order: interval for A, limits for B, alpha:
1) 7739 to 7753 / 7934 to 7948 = 0.13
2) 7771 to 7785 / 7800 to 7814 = 1.20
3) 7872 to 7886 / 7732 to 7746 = 0.46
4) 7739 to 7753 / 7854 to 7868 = 0.92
